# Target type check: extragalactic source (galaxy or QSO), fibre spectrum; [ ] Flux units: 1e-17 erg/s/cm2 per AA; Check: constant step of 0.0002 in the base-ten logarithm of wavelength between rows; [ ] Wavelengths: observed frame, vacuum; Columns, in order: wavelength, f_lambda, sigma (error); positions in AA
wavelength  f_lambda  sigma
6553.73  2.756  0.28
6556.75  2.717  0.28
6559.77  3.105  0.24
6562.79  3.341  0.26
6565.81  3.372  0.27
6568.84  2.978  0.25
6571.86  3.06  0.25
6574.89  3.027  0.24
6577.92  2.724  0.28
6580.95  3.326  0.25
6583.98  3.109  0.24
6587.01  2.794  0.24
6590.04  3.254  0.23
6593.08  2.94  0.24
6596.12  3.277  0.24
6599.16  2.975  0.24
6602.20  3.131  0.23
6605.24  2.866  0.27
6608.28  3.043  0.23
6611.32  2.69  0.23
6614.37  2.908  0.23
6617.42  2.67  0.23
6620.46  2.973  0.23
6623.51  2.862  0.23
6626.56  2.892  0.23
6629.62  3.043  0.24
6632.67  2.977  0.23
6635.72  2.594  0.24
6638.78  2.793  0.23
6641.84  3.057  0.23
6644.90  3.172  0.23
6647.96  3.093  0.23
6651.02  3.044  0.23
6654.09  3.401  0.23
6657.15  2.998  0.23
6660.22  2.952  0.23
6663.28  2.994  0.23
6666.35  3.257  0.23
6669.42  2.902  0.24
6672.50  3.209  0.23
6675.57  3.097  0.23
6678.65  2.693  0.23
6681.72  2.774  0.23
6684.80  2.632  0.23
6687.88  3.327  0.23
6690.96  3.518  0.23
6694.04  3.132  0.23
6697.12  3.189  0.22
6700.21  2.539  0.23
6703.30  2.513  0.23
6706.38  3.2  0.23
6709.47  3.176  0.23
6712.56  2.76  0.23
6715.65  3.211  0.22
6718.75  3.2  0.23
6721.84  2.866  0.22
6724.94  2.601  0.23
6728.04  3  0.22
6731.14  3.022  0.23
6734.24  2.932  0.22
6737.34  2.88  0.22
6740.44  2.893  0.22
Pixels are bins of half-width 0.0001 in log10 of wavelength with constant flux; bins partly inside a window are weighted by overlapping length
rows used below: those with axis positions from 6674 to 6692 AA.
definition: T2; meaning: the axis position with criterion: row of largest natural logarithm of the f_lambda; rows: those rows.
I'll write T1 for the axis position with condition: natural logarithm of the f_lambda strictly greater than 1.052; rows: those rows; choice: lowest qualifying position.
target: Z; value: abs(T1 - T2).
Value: 15.4 AA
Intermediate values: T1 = 6675.57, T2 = 6690.96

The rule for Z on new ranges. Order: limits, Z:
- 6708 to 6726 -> 6.2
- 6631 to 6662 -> 21.4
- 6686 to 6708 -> 3.1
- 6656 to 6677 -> 9.2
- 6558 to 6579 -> 6.0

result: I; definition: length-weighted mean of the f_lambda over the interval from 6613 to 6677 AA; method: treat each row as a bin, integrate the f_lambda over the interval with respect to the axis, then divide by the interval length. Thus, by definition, 3.00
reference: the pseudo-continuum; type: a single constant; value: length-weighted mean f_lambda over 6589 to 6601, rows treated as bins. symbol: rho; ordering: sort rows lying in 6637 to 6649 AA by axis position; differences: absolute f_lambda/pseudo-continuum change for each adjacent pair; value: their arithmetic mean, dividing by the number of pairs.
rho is 0.049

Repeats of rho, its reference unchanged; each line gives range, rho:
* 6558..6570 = 0.071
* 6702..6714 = 0.121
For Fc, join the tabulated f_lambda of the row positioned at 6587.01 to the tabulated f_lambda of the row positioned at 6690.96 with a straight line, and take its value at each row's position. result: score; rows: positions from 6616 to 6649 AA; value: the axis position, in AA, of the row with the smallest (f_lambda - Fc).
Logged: 6635.72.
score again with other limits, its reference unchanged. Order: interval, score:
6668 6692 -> 6684.80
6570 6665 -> 6635.72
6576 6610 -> 6605.24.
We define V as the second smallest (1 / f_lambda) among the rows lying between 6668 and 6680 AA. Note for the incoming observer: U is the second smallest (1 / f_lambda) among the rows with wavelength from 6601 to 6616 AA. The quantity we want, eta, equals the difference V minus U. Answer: -0.006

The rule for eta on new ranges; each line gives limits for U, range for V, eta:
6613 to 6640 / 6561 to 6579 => -0.037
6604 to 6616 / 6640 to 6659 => -0.029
